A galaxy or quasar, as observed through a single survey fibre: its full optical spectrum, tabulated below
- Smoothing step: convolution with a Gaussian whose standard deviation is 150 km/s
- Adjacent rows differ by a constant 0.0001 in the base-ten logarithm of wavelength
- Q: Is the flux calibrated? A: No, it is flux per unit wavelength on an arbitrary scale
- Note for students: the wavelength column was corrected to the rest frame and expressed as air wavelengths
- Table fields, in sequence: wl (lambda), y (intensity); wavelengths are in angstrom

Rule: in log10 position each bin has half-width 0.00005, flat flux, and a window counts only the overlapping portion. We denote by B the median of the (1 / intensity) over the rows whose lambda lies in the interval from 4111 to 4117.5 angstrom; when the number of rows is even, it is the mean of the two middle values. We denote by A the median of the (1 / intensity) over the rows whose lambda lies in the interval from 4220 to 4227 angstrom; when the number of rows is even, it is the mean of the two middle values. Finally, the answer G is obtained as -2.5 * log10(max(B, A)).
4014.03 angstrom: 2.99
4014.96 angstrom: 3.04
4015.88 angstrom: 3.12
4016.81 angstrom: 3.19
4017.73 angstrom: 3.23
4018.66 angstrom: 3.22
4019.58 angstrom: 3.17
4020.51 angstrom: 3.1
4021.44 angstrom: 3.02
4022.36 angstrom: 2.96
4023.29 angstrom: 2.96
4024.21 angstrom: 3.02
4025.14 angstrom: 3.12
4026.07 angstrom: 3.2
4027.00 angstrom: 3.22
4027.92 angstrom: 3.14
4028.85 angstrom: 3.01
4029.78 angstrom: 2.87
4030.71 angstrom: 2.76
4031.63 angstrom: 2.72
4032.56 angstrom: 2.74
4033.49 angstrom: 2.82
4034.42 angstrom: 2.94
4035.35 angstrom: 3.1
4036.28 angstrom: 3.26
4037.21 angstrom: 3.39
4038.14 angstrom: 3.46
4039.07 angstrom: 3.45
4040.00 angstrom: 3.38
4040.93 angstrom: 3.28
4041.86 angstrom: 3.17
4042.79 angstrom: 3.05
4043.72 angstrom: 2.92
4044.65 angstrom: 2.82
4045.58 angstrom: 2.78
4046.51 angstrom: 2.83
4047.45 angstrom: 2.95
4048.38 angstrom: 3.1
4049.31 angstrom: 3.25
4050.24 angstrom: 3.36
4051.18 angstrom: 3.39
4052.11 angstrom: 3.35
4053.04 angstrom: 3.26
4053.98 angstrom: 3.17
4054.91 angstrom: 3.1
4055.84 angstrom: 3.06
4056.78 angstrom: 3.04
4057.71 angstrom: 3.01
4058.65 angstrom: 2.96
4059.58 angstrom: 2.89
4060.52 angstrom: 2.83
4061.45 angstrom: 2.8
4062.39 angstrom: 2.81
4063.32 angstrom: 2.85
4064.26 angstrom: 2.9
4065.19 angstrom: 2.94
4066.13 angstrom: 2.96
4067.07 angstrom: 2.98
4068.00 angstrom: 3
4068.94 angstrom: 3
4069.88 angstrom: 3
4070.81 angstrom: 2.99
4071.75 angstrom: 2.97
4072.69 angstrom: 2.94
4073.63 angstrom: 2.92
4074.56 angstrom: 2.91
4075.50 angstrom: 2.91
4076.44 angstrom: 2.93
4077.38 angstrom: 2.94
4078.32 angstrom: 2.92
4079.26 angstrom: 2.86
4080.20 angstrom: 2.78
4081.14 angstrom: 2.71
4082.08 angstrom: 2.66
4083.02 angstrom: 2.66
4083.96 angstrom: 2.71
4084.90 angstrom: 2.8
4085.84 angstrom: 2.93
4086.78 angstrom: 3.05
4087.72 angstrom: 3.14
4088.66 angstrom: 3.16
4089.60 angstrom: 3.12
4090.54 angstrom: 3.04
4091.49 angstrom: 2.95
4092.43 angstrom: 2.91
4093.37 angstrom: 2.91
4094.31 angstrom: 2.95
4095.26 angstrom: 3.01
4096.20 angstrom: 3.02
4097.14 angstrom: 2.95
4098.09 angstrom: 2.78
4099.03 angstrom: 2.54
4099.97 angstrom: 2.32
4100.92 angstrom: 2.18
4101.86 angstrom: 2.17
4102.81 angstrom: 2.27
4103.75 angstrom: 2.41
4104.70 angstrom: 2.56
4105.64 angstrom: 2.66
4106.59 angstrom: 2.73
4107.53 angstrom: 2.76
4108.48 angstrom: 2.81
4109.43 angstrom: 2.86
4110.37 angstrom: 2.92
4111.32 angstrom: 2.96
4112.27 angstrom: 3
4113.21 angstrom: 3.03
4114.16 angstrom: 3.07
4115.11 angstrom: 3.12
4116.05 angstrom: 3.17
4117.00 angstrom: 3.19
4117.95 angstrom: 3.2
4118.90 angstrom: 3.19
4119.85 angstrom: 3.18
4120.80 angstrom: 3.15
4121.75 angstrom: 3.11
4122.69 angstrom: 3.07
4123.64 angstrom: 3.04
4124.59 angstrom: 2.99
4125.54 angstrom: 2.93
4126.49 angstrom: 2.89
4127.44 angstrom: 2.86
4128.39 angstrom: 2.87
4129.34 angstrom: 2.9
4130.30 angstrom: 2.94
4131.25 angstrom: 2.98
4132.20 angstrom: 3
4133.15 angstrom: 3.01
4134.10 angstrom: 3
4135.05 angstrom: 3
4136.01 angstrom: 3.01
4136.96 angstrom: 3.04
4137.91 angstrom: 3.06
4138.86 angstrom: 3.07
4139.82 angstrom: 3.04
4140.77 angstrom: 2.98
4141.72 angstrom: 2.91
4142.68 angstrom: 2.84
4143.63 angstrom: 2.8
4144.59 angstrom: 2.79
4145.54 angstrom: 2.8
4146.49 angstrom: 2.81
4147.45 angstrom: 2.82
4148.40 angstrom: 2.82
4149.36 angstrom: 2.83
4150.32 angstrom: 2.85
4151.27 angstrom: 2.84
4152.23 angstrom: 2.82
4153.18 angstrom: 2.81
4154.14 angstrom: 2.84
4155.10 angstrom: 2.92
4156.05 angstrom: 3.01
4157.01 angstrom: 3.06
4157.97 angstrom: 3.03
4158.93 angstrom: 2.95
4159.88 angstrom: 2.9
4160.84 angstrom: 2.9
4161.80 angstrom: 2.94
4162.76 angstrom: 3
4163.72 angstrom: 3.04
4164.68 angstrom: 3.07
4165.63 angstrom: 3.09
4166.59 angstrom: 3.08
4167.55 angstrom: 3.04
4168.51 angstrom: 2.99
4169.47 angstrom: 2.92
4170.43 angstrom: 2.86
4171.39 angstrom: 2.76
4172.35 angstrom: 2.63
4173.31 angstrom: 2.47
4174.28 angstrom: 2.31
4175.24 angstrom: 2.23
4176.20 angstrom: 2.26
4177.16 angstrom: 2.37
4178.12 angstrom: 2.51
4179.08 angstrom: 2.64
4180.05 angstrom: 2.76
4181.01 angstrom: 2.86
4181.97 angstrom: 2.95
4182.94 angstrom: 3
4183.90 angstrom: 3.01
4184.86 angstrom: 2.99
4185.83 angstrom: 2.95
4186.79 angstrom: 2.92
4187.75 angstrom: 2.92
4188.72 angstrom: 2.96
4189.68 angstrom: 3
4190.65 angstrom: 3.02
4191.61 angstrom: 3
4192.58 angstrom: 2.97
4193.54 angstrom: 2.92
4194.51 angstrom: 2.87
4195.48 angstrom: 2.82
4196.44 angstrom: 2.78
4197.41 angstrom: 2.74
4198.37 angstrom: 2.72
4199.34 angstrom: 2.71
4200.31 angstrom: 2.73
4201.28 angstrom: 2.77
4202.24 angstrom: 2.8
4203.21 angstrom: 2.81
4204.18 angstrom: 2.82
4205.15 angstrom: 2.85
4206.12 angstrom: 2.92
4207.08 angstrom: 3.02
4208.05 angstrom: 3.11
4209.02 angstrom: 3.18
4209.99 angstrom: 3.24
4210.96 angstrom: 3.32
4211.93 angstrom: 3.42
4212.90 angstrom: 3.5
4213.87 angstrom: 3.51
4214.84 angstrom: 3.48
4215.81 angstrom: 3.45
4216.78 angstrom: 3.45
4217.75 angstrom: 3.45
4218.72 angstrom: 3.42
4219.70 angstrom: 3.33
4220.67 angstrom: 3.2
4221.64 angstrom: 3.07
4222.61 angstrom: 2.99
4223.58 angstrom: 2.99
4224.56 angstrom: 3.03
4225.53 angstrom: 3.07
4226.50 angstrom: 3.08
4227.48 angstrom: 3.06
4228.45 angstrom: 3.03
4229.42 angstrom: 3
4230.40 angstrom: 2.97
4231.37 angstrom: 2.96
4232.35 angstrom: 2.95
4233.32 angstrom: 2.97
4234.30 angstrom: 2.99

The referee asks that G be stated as 1.22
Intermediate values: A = 0.326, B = 0.326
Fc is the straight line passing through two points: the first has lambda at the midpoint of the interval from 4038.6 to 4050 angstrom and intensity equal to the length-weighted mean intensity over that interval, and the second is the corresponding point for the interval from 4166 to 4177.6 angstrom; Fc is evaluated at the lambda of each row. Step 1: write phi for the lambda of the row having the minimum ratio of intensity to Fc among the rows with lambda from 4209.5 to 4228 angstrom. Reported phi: 4222.61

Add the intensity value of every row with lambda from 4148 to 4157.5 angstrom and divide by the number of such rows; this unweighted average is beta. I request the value 2.88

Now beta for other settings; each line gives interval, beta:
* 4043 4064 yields 3.02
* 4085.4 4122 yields 2.88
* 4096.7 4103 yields 2.46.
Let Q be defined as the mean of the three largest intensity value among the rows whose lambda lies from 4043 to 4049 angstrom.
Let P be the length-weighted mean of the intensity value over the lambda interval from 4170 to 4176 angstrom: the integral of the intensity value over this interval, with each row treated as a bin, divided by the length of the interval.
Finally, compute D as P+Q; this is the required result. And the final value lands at 5.52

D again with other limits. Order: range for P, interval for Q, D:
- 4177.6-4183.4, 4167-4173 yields 5.76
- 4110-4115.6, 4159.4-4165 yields 6.06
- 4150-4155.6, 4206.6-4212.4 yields 6.18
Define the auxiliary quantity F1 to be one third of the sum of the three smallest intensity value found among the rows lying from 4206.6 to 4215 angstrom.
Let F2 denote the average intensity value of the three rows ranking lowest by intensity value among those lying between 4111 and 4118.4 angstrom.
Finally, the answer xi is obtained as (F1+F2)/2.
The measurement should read 3.05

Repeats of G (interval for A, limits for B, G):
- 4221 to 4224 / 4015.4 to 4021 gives 1.19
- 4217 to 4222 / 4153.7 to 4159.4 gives 1.19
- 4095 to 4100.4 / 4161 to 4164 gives 1.14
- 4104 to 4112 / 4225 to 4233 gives 1.11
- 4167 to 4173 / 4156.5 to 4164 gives 1.15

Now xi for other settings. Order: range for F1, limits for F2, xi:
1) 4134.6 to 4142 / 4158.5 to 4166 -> 2.94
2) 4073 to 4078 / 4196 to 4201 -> 2.82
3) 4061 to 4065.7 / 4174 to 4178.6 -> 2.54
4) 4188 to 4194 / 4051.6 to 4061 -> 2.92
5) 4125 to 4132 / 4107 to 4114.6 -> 2.84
